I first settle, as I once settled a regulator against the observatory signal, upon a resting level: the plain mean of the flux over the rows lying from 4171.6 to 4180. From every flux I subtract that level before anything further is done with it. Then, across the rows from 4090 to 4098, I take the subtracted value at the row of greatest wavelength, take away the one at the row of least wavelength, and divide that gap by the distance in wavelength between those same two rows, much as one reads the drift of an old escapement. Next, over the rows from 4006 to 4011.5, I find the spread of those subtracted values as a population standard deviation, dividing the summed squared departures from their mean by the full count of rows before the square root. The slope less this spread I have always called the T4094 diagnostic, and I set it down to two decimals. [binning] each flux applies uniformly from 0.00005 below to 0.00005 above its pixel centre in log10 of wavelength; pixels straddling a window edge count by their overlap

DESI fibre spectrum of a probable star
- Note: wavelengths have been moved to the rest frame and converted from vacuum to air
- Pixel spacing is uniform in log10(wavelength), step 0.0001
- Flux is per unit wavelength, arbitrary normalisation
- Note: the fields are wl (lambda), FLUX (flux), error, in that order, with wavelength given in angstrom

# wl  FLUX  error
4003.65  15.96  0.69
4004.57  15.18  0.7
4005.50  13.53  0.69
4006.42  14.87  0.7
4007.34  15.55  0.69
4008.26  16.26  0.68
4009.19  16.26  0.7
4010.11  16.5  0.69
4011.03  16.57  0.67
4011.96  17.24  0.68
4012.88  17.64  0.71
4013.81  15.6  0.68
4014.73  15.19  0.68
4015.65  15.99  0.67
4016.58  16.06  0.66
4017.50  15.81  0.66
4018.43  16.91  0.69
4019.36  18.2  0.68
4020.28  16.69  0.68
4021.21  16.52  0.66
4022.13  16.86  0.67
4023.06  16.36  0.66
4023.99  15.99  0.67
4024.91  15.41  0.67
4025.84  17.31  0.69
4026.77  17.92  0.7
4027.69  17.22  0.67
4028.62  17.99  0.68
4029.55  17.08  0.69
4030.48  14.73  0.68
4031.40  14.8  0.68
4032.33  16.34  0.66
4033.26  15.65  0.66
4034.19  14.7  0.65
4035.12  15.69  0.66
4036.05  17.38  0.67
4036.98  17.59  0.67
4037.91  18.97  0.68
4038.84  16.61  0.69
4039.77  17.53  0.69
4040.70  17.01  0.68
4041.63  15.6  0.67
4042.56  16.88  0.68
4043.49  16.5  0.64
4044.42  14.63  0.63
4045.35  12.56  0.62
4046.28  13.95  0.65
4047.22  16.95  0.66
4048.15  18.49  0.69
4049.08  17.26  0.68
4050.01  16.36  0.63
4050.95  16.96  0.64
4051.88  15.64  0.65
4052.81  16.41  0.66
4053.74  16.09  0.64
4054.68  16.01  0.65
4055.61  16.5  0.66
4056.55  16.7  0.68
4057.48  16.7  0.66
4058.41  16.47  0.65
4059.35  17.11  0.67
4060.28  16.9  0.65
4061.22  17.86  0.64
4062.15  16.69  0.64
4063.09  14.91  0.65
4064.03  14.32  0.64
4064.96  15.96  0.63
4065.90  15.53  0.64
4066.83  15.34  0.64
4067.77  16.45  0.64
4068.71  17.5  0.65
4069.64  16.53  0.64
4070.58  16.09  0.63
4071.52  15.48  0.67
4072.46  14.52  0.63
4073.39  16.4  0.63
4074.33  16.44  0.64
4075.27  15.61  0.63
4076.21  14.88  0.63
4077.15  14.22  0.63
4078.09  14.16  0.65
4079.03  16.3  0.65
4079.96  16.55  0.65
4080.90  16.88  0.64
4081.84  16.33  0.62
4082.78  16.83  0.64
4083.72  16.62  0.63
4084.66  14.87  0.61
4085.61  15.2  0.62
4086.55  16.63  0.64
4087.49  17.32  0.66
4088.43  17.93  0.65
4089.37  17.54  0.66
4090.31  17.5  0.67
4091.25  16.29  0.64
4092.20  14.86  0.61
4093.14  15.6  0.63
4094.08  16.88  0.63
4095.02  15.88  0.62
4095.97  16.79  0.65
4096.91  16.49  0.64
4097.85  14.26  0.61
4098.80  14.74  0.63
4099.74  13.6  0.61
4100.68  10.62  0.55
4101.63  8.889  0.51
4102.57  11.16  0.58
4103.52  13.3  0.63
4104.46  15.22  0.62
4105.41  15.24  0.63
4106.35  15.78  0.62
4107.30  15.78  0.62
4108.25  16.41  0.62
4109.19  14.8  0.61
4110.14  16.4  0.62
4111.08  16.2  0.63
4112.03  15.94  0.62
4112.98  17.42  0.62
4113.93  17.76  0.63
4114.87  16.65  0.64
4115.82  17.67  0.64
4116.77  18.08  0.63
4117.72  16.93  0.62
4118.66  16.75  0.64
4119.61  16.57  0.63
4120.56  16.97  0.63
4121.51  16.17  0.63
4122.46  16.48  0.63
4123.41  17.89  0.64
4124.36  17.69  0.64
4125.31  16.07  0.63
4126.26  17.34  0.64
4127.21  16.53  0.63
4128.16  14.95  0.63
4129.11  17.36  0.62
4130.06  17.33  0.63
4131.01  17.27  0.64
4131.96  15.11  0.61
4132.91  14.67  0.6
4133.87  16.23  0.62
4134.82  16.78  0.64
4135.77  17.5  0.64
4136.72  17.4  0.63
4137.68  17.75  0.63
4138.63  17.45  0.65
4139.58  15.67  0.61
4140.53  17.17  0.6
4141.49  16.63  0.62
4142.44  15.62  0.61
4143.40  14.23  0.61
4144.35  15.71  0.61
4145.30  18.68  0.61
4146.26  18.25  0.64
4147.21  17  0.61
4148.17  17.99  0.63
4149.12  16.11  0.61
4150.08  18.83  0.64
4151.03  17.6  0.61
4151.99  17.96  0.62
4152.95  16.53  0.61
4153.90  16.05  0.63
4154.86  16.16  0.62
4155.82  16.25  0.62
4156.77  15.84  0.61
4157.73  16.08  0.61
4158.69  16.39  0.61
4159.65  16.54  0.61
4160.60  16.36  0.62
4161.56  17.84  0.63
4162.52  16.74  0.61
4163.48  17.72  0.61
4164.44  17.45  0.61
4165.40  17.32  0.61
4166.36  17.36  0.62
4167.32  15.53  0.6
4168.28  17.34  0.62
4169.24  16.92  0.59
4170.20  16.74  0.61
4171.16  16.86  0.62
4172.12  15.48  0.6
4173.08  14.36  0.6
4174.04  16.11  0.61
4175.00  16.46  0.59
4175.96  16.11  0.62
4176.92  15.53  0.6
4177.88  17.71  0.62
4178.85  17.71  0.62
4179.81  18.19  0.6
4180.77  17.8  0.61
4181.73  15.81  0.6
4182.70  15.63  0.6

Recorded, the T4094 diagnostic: -1.03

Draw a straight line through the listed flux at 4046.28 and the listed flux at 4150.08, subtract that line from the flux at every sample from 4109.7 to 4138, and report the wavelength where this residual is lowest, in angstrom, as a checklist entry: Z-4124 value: 4132.91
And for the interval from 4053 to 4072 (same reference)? 4064.03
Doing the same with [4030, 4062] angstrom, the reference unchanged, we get 4045.35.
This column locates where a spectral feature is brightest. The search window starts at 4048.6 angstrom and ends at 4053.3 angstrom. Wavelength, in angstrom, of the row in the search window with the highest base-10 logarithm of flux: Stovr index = 4049.08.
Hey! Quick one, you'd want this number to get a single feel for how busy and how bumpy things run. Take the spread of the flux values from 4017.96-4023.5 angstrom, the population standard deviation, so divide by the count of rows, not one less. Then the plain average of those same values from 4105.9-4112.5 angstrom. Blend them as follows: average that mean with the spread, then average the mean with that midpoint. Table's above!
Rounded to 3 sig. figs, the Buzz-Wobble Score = 12.1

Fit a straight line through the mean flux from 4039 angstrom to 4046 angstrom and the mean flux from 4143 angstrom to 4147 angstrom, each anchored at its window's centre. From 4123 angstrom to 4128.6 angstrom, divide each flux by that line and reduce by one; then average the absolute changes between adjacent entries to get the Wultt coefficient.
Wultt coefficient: 0.07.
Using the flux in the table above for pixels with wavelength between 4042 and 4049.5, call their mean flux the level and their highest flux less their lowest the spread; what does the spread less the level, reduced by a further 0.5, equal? -10.5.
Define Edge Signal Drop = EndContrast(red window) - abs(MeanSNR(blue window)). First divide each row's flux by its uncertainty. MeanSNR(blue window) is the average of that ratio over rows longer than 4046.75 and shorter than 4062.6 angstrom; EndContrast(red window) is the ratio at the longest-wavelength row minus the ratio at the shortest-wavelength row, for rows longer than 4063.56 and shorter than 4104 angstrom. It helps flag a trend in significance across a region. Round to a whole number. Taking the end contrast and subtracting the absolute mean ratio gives -27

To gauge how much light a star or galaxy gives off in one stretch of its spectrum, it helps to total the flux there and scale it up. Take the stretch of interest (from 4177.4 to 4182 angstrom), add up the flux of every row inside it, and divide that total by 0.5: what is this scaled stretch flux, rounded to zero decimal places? 174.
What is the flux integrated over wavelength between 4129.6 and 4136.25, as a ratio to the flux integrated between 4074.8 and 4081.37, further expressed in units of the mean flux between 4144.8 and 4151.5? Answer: 0.060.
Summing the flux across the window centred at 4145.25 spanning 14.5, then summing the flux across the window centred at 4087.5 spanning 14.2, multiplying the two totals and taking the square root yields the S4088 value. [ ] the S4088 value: 251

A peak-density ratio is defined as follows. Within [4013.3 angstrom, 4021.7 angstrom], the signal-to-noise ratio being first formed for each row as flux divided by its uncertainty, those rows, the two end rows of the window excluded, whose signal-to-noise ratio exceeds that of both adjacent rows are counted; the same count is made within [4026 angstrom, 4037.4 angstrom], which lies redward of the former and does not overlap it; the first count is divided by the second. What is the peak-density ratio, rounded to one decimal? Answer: 1.0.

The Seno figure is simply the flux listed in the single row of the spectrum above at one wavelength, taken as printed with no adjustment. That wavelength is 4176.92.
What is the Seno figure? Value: 15.53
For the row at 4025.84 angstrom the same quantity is 17.31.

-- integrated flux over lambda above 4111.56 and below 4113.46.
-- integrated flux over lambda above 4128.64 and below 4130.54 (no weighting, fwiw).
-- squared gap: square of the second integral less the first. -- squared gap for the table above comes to 1.9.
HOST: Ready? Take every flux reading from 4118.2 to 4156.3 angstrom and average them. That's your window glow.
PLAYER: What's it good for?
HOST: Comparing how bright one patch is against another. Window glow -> 16.8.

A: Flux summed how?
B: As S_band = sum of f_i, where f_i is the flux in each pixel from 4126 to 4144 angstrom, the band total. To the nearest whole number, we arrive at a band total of 313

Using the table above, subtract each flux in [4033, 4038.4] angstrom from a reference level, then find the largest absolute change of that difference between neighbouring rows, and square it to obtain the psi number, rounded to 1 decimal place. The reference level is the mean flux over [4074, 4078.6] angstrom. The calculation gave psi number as 2.9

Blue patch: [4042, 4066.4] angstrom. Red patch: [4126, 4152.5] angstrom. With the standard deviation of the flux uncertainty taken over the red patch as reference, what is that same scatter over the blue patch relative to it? 1.3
